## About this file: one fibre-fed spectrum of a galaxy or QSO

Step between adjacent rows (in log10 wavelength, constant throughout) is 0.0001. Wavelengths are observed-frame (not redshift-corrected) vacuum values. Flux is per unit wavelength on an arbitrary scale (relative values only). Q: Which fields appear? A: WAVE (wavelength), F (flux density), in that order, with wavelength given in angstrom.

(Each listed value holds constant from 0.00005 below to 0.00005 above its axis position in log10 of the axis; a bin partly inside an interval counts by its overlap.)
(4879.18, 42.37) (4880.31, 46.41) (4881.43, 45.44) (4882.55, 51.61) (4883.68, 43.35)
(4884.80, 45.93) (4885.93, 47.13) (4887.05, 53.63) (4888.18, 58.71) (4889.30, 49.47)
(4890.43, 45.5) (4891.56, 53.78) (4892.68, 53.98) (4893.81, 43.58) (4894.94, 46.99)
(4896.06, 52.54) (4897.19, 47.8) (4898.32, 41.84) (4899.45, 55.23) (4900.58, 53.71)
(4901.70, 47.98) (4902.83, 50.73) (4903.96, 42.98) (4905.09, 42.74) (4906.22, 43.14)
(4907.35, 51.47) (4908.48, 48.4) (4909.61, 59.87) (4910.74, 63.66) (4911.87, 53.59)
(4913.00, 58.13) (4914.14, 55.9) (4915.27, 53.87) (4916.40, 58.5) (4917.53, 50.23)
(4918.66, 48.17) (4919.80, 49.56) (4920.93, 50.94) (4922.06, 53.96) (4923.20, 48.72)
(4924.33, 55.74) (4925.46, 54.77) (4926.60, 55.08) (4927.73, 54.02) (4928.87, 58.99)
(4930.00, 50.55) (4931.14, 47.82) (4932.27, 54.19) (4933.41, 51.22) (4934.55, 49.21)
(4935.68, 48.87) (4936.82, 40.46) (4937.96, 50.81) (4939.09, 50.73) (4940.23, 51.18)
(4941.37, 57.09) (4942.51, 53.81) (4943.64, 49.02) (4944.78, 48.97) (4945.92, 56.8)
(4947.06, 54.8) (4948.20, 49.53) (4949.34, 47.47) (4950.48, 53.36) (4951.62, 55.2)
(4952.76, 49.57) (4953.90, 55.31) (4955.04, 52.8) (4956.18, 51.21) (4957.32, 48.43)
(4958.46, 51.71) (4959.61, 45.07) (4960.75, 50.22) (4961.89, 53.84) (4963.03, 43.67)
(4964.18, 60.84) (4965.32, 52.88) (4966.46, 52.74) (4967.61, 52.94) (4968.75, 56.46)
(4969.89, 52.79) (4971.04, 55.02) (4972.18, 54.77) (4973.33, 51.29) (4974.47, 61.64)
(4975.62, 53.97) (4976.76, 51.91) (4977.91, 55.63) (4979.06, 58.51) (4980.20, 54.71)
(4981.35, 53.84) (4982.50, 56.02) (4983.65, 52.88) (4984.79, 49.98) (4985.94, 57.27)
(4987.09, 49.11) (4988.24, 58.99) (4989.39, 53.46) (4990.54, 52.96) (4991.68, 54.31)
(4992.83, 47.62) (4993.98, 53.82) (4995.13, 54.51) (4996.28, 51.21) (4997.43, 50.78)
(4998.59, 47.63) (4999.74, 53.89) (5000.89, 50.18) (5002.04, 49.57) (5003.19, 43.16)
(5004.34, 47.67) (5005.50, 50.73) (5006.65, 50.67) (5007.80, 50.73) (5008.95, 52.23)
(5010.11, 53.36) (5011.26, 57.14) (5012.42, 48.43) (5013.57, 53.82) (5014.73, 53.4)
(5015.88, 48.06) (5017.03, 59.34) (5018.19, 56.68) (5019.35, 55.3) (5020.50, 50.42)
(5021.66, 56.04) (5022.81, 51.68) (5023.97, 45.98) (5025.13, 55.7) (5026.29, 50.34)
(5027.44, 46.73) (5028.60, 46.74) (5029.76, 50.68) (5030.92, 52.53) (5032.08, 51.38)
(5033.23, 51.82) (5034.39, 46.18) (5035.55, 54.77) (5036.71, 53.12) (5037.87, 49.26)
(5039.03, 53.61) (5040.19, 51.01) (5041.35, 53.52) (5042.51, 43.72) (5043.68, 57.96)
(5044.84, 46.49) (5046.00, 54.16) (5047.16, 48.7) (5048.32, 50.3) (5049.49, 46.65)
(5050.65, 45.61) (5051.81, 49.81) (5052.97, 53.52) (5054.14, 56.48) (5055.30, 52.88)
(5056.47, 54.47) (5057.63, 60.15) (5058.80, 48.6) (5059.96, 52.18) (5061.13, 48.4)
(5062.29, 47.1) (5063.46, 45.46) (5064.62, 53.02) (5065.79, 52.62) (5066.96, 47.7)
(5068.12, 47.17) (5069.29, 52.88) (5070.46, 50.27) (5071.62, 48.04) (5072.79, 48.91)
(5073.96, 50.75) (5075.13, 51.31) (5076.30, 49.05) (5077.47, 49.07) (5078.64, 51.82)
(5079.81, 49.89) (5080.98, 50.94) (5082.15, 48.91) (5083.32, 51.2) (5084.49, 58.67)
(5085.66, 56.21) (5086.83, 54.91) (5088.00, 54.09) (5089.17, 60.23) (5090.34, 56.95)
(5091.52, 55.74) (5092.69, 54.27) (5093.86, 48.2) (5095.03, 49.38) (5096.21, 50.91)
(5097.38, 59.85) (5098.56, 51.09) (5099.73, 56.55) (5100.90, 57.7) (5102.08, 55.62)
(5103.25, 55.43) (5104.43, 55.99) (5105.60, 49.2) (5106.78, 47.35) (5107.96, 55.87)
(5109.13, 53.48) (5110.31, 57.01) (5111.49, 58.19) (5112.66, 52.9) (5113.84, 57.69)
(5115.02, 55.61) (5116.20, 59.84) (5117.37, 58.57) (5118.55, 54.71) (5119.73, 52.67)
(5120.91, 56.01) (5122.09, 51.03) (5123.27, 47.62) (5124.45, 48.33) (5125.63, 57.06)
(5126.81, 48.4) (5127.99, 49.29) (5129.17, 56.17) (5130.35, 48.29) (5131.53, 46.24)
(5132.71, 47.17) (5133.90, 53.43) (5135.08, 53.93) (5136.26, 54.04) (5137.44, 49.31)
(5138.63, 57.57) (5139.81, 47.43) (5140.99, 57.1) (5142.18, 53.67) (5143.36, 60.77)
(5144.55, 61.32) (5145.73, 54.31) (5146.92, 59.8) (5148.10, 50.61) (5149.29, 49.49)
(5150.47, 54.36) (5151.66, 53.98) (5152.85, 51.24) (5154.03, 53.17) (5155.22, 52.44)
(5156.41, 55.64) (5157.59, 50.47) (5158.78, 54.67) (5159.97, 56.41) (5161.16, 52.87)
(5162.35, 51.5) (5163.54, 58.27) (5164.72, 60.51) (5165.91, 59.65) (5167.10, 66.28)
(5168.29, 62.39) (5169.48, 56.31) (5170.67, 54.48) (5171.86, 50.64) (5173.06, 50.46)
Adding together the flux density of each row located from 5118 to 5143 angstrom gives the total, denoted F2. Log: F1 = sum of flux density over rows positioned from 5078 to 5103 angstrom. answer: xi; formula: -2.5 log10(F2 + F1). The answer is -8.367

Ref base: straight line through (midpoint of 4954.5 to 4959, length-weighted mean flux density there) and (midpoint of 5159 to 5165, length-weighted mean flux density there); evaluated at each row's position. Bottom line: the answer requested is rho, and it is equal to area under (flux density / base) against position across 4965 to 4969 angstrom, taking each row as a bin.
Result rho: 4.2 angstrom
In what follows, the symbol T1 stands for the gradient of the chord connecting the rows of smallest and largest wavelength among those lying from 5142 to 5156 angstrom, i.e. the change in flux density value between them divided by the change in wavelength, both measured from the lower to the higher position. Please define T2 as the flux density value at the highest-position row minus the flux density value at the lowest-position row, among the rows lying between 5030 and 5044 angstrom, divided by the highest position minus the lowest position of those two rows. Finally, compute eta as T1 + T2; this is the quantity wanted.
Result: 0.3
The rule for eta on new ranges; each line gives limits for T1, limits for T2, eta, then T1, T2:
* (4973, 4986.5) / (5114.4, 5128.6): 0.0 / 0.5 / -0.5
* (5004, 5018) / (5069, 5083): 0.6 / 0.9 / -0.3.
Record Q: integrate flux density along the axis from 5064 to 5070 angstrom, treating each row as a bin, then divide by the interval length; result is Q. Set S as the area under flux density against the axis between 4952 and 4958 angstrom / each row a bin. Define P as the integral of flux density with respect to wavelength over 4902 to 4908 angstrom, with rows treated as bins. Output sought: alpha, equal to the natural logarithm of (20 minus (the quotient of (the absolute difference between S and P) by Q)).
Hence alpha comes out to 2.96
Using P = 278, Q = 50.6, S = 310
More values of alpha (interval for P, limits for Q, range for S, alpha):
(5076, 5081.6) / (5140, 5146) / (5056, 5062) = 2.97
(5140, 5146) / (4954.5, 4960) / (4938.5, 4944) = 2.94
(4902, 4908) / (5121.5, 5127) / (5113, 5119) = 2.93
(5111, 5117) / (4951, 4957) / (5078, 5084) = 2.96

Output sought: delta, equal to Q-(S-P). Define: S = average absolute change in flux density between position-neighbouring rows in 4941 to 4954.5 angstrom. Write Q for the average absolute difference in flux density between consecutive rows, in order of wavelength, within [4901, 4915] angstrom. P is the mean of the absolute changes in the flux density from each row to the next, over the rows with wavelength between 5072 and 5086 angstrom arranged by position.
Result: 3.2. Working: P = 2.2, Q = 5.0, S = 4.03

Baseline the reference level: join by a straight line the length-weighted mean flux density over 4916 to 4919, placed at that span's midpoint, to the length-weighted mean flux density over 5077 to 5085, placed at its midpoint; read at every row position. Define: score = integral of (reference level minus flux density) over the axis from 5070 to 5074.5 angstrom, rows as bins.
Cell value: 9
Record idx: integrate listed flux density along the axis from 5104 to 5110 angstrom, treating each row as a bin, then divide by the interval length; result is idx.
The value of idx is 52.5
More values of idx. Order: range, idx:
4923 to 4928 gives 54.1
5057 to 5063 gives 51.2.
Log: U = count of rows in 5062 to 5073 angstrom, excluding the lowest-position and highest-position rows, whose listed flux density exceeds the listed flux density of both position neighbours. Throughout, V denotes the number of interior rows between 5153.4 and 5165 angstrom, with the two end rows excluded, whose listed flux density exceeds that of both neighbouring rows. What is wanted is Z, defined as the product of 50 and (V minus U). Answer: 0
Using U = 2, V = 2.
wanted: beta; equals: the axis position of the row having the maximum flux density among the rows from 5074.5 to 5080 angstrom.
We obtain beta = 5078.64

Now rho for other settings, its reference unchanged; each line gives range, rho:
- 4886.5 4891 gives 4.7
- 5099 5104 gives 5.2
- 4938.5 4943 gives 4.7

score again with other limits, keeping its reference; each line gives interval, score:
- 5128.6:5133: 7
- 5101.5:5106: -13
